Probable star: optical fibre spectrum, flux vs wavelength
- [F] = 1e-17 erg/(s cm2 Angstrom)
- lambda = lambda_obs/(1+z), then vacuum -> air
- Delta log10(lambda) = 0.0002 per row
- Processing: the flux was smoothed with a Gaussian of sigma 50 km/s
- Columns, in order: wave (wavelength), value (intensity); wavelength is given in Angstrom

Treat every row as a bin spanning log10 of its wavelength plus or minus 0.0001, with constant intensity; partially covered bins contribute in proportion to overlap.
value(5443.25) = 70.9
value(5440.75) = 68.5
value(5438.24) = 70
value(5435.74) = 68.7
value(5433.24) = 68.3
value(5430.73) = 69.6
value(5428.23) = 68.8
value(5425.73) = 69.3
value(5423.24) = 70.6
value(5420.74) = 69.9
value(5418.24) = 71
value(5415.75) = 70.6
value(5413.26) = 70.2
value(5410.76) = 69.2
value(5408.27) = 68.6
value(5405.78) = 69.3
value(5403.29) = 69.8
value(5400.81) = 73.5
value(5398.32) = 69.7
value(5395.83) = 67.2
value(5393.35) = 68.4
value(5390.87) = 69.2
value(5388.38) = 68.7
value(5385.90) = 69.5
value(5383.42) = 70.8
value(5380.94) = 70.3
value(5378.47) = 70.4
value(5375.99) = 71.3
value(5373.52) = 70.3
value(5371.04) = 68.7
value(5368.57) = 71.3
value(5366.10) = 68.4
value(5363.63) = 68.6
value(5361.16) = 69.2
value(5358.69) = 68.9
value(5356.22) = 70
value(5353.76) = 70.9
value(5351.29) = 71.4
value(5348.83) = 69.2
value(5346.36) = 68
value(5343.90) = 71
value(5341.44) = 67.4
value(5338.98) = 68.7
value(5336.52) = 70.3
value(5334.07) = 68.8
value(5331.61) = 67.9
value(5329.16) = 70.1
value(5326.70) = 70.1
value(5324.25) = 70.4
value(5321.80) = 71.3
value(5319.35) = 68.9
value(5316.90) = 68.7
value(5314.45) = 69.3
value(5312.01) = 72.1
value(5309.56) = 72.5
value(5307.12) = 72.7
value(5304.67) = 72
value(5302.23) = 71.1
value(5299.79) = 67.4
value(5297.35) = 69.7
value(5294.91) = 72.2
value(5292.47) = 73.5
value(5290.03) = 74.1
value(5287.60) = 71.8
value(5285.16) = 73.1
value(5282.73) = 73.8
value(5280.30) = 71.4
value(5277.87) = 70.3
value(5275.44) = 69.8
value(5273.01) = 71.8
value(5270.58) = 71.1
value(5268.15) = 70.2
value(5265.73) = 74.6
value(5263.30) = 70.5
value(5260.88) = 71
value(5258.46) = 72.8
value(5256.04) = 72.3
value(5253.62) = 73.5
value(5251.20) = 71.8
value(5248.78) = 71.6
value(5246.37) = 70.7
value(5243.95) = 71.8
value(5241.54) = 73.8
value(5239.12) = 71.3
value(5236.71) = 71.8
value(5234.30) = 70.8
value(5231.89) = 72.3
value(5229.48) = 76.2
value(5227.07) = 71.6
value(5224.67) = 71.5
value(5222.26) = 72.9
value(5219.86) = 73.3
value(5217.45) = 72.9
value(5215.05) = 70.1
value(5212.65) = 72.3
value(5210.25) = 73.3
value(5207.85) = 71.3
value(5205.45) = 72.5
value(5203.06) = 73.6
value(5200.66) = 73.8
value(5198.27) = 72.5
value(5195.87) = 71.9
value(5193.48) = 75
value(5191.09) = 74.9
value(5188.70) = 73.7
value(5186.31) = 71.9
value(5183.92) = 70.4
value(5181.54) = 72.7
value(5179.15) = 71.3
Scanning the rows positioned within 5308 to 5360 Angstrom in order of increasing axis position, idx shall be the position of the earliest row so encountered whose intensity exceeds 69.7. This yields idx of 5309.56 Angstrom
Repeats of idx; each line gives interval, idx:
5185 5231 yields 5186.31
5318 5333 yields 5321.80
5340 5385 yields 5343.90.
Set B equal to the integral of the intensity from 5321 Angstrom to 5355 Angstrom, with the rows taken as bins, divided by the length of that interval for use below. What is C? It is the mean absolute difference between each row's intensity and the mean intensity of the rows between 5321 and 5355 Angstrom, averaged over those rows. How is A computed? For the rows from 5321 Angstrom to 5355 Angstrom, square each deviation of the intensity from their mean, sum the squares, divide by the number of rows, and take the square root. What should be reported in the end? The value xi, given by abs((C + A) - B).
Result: 67.2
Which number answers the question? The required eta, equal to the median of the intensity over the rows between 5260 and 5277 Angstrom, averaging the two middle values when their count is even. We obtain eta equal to 71.0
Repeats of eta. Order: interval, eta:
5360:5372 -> 68.7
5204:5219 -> 72.4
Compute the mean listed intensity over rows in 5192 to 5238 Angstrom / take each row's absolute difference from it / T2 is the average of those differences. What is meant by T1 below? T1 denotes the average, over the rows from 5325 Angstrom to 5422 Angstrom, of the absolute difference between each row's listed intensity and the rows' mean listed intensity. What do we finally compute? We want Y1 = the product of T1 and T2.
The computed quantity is 1.07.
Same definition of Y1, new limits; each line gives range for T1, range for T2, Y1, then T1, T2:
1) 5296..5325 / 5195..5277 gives 1.54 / 1.44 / 1.07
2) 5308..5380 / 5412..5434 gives 0.82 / 1.13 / 0.72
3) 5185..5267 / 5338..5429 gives 1.13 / 1.12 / 1.01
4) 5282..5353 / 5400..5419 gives 1.78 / 1.67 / 1.07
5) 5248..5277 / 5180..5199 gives 1.31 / 1.05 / 1.24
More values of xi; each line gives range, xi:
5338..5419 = 67.3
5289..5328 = 67.6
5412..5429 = 68.7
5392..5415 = 66.8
